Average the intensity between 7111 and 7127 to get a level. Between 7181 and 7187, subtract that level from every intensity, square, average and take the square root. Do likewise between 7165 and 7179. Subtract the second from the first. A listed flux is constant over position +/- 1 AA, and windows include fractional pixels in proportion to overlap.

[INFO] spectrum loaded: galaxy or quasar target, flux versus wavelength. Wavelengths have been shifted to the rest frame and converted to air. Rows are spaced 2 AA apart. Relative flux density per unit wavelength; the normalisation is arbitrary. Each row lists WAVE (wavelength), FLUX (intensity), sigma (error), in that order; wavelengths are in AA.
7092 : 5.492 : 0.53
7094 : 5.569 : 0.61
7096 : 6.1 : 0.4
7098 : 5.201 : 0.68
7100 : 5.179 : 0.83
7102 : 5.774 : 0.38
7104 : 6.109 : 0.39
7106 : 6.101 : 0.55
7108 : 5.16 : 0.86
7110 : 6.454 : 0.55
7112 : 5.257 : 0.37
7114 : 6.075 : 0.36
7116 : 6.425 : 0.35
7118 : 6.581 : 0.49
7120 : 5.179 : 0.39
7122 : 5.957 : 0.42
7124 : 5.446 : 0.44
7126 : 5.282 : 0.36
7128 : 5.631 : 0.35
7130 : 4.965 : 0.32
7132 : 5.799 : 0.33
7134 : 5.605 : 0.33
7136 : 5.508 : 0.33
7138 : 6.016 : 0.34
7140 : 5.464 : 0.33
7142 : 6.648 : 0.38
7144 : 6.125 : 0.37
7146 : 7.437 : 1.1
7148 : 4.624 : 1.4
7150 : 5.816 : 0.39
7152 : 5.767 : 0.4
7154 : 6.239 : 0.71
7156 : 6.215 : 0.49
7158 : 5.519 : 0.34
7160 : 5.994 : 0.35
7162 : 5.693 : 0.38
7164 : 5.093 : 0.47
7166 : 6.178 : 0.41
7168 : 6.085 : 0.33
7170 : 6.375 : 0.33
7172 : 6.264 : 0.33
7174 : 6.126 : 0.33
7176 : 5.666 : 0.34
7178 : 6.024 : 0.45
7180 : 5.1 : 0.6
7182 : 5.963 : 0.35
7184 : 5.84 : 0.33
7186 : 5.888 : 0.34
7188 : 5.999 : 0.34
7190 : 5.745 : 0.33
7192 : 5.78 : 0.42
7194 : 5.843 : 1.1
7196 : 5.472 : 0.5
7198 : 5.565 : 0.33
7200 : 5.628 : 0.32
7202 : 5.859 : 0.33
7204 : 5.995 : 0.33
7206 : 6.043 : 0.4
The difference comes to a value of -0.26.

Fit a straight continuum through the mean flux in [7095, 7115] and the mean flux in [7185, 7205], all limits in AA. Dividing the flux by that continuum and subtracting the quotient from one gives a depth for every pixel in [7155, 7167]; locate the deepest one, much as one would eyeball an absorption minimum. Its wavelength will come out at 7164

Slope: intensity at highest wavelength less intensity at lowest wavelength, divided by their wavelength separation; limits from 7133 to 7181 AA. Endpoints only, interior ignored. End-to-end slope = -0.011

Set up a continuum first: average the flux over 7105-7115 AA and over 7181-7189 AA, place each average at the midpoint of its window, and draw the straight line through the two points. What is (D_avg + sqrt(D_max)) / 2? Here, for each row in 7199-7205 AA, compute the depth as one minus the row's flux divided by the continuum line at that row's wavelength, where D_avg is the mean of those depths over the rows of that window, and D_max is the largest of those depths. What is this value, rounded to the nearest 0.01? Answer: 0.13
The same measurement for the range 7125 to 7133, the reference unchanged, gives 0.23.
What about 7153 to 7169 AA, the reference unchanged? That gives 0.18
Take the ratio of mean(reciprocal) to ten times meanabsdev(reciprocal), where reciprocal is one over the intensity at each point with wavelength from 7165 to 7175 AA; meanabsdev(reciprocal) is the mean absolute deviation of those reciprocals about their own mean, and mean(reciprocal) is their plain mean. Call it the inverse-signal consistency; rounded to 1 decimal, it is 6.9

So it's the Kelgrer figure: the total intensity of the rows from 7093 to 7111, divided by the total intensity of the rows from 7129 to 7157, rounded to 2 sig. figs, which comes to 0.63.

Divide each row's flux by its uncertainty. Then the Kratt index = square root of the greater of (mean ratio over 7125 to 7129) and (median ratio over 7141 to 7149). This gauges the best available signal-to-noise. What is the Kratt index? 3.922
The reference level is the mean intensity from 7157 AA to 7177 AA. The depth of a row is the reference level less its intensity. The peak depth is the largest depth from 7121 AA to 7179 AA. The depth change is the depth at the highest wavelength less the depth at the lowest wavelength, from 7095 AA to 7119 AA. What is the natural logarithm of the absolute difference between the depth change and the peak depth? 0.6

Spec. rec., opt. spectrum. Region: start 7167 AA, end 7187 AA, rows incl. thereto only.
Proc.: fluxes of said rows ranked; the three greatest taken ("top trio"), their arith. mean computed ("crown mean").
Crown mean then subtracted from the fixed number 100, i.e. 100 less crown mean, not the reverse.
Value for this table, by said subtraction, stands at 93.7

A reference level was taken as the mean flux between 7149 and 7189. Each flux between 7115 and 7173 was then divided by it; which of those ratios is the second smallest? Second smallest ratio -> 0.84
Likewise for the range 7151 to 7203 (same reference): 0.87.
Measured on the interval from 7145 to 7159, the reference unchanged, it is 0.94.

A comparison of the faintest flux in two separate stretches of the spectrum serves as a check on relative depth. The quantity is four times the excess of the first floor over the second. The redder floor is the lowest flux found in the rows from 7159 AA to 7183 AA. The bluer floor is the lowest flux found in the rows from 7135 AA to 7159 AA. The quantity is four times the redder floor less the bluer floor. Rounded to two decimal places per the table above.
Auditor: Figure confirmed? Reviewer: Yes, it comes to 1.88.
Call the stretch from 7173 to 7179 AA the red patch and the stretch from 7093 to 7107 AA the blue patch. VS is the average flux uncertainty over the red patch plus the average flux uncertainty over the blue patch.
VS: 0.92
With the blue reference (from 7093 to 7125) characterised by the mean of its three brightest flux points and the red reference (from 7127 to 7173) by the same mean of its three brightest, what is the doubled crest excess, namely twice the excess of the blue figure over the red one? -0.67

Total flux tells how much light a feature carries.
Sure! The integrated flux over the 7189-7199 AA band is 56.8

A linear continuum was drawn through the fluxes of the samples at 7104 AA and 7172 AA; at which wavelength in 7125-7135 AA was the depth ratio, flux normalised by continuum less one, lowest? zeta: 7130 AA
